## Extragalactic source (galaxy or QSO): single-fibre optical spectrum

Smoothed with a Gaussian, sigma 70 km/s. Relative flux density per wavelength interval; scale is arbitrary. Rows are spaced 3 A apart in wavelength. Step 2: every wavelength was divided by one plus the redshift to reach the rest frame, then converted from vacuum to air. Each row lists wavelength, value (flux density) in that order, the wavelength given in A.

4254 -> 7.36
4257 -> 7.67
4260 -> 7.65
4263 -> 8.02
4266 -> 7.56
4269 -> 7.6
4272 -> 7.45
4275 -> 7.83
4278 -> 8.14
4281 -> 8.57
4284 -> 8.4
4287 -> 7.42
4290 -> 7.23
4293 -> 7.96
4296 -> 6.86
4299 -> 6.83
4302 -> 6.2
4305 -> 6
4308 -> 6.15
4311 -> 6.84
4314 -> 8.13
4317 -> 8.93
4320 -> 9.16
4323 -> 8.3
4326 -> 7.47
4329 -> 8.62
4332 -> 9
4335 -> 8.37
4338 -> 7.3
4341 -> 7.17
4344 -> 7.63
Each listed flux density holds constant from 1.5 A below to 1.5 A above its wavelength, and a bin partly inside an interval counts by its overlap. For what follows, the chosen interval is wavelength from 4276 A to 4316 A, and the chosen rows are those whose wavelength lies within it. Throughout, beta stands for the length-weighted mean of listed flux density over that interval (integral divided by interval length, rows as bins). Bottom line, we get 7.3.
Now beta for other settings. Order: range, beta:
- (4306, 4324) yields 7.9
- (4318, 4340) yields 8.3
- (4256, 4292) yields 7.8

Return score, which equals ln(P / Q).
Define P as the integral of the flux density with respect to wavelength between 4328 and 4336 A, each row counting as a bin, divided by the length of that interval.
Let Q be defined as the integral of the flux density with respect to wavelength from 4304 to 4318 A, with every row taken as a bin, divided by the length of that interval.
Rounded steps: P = 8.68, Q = 7.2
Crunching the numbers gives 0.19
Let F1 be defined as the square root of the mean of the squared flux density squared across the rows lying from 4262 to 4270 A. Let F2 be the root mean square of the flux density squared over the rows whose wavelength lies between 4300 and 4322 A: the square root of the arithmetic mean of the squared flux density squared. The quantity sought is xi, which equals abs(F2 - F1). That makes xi 1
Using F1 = 60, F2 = 59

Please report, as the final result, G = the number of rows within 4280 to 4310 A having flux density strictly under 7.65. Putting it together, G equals 7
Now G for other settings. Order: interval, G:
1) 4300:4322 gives 4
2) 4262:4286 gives 3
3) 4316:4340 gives 2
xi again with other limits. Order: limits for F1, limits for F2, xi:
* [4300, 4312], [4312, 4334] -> 33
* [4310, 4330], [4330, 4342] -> 4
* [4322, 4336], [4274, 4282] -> 3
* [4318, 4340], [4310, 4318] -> 5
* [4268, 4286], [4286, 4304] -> 13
